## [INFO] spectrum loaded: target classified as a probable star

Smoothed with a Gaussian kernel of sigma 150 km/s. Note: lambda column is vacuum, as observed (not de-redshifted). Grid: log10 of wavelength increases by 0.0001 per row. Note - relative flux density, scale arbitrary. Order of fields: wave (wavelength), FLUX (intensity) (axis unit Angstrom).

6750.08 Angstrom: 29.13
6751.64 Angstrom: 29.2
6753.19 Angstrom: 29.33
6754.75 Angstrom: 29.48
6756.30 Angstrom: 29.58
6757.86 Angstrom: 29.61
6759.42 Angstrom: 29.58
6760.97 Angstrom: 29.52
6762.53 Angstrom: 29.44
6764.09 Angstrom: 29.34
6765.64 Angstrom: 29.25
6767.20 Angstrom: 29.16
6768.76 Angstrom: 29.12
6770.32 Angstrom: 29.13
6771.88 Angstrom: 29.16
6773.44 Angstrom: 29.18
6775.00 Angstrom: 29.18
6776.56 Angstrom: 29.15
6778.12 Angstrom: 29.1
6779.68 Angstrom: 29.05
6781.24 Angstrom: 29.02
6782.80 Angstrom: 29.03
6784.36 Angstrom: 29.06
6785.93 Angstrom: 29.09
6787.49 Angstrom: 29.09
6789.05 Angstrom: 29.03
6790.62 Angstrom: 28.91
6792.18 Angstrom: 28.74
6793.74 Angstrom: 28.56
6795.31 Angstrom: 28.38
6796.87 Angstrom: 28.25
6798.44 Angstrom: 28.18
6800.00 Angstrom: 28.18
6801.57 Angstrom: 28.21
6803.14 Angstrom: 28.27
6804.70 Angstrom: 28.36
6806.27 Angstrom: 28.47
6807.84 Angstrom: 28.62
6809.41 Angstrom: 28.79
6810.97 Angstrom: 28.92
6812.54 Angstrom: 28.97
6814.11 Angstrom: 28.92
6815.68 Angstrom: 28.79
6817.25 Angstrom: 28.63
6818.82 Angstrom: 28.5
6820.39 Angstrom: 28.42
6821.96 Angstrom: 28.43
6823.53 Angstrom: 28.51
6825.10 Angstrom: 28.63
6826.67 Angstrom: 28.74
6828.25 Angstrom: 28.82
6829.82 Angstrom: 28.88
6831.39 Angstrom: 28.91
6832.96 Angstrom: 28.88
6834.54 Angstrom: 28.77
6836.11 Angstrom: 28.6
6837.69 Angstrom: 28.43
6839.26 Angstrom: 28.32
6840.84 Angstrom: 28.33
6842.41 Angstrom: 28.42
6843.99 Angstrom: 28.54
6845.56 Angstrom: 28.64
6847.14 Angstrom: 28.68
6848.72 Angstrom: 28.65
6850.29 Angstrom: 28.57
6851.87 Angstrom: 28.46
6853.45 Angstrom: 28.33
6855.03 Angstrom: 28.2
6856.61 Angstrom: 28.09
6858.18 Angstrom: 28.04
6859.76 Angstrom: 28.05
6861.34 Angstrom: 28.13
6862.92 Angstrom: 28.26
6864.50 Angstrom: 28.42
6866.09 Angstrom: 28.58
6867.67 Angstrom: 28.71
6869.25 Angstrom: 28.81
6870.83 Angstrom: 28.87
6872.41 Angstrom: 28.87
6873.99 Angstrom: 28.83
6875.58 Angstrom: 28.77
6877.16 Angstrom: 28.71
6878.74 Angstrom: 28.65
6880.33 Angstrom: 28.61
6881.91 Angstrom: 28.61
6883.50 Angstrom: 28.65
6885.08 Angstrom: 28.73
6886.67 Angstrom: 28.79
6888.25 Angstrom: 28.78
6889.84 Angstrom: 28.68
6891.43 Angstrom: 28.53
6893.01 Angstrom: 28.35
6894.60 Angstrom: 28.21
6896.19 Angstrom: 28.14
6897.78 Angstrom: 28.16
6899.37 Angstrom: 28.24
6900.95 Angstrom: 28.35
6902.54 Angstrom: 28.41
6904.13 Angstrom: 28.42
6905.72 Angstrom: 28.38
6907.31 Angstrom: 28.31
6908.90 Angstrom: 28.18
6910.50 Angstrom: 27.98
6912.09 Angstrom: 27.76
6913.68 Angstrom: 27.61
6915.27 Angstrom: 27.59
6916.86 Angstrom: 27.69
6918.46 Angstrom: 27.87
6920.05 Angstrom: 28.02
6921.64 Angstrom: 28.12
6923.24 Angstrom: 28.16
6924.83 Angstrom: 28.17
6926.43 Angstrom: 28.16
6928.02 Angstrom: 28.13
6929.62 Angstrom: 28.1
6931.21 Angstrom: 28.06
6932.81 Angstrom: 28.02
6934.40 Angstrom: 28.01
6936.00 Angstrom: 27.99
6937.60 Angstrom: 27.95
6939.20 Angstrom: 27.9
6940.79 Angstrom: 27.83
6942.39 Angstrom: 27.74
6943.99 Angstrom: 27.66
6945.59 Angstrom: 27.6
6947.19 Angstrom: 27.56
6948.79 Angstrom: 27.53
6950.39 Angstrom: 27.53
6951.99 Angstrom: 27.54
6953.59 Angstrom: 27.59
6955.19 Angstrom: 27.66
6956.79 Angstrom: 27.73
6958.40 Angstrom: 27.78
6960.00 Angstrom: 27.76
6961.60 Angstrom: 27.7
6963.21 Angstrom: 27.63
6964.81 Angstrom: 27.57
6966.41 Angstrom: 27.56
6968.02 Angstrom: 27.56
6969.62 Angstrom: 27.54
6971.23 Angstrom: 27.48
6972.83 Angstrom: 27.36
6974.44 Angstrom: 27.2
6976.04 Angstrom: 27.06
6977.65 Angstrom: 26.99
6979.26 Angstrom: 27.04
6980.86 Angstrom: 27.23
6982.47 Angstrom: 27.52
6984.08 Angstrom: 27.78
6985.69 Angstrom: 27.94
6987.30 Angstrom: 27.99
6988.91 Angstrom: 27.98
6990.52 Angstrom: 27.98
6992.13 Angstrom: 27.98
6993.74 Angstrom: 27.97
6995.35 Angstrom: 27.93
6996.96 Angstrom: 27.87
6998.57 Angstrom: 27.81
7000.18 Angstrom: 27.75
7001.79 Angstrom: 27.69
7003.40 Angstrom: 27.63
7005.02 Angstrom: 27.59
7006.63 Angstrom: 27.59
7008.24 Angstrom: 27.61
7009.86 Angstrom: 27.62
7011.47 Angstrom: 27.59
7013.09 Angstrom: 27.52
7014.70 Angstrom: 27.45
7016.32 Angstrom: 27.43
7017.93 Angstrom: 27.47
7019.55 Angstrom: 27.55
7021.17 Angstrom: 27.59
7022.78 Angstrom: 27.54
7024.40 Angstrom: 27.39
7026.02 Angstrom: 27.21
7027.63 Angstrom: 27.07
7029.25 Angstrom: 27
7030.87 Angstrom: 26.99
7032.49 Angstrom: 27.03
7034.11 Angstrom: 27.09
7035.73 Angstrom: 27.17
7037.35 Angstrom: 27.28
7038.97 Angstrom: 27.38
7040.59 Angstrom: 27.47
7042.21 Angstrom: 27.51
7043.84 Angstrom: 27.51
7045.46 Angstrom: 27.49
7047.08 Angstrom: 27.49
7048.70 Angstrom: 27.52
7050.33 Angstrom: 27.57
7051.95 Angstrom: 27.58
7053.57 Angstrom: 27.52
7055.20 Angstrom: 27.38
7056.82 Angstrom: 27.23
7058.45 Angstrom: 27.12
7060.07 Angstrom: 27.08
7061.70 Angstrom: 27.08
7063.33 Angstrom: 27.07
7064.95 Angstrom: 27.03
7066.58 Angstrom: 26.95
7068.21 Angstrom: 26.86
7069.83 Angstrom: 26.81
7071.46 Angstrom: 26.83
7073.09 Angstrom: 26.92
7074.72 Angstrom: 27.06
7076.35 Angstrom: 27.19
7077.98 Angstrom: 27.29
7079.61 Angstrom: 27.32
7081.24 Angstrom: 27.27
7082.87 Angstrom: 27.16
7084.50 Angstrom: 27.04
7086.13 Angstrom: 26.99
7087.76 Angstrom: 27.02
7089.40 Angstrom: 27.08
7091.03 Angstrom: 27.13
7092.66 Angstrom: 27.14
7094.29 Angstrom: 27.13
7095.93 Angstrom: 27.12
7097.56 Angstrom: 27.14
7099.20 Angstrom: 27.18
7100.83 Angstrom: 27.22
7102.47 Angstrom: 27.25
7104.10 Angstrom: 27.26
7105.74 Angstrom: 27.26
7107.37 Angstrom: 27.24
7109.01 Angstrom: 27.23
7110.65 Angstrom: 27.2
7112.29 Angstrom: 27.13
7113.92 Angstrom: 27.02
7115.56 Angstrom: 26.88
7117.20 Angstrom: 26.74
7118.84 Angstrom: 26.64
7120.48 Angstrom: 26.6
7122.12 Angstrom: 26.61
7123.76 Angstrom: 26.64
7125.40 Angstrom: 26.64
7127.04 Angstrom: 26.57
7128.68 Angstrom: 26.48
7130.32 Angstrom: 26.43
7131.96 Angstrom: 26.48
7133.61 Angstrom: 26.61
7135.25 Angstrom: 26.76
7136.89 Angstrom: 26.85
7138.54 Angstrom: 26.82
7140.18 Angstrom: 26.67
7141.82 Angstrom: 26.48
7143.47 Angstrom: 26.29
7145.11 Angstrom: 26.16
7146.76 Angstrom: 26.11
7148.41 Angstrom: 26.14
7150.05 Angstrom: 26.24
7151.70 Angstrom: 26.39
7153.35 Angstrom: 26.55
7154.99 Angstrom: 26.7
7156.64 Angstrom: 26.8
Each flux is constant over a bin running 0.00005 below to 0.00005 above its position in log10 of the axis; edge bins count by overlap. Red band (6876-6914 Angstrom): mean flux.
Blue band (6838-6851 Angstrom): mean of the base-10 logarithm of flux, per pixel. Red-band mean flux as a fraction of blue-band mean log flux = 19.5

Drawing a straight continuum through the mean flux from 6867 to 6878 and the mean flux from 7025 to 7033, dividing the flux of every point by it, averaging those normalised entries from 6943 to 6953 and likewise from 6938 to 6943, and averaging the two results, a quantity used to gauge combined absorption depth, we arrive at 0.989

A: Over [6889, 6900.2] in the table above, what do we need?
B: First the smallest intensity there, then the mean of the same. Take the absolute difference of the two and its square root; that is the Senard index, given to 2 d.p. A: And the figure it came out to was 0.44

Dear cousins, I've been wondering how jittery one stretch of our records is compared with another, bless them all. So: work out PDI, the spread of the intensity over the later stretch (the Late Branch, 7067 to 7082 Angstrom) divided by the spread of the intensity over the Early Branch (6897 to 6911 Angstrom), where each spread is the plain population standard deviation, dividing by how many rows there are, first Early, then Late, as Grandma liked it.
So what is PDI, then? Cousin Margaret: 1.5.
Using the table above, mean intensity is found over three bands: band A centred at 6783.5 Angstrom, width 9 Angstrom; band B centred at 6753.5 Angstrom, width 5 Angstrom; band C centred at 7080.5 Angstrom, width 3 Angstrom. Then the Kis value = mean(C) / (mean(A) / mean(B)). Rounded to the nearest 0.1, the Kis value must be 27.6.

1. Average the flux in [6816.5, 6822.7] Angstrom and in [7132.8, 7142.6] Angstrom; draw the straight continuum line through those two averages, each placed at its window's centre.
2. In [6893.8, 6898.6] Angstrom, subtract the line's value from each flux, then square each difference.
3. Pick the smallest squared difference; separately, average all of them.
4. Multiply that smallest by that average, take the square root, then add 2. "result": 2.01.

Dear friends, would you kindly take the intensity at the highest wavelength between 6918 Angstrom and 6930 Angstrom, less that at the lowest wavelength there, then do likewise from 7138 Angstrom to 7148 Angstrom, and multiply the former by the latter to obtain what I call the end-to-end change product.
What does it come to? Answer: -0.163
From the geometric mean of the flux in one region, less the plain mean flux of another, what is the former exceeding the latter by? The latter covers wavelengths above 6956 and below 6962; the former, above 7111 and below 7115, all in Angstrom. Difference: -0.7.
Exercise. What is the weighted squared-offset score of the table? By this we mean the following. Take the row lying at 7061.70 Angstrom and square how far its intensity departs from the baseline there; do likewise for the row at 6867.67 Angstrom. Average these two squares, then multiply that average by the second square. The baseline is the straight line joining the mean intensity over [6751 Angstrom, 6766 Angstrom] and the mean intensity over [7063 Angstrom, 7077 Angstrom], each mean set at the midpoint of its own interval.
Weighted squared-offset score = 0.0002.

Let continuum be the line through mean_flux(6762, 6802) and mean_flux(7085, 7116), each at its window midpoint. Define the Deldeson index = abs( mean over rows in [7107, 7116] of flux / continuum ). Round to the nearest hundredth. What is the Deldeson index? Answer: 1.00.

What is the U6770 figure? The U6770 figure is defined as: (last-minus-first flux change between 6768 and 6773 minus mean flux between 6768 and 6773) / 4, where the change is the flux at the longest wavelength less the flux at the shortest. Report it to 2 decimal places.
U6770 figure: -7.27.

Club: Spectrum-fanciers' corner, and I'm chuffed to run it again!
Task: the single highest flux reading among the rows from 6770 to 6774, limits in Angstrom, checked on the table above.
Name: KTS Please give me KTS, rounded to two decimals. 29.18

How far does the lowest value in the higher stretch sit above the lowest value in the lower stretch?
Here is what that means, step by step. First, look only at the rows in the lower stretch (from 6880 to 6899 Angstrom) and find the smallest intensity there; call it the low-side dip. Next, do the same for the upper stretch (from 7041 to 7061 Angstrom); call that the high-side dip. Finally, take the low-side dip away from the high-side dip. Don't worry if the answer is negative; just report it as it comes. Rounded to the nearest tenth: -1.1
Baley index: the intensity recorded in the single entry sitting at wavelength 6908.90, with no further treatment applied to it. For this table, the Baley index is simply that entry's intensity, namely 28.18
